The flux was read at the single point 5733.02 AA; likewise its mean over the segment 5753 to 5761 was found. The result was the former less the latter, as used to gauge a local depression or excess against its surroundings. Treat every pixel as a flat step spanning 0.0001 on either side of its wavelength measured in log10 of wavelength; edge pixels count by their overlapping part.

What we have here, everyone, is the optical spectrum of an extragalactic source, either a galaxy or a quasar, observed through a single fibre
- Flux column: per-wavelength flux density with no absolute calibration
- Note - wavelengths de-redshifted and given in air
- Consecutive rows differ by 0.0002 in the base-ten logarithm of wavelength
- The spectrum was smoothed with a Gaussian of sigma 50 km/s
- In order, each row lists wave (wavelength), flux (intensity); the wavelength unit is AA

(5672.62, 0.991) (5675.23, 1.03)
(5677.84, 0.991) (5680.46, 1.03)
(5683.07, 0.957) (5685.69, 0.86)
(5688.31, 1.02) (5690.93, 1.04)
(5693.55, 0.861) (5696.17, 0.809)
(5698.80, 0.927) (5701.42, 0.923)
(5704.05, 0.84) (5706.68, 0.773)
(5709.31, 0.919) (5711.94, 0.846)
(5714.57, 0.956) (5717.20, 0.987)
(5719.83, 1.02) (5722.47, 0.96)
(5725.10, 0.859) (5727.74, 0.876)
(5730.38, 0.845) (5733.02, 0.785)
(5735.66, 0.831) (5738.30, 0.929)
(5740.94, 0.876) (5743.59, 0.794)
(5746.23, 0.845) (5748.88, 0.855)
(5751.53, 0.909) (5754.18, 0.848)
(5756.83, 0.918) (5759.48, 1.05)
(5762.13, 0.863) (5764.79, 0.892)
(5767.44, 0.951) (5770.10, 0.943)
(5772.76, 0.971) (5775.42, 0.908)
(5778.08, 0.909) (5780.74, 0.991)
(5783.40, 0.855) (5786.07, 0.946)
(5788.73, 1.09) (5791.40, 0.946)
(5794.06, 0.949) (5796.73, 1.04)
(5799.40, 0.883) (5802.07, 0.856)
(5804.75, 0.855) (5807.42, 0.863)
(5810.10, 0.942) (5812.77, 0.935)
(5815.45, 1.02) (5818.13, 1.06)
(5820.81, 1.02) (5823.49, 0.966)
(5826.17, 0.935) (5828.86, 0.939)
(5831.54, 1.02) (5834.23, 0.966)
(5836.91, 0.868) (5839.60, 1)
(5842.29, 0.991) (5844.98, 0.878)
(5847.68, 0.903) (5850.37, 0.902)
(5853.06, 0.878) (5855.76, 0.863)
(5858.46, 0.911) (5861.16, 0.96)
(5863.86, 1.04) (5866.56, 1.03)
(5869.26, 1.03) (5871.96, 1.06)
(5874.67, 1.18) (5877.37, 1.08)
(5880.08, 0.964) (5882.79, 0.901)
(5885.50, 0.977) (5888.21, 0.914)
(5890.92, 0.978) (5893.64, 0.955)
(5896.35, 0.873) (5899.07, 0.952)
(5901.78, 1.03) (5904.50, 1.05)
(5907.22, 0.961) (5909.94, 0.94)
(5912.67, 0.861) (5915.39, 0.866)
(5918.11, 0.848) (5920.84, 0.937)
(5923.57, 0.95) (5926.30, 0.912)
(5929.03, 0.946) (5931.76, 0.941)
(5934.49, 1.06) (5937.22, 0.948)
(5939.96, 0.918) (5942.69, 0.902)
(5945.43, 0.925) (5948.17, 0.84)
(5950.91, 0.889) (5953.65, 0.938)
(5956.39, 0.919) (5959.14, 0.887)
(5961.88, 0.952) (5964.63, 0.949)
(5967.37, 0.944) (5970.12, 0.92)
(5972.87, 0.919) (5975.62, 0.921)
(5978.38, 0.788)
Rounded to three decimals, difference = -0.154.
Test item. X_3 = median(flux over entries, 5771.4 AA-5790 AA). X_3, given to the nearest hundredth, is 0.95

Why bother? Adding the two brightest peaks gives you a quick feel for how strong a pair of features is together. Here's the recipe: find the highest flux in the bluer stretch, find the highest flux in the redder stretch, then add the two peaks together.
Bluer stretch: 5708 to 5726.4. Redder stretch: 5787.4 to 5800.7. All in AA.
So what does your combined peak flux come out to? 2.11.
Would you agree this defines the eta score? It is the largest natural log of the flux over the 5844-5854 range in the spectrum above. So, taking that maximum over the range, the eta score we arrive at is -0.10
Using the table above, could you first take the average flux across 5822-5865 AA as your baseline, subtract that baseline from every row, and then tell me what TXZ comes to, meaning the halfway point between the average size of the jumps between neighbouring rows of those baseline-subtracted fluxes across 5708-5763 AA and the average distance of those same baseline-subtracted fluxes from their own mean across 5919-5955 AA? 0.049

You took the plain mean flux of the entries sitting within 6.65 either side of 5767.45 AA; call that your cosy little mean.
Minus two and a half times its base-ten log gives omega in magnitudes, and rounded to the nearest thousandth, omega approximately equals 0.086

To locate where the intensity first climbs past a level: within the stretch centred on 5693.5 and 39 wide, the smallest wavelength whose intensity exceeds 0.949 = 5675.23 AA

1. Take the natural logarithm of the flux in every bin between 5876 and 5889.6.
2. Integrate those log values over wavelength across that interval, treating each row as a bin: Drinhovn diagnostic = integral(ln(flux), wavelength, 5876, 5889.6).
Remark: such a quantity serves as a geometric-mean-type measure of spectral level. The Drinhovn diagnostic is -0.5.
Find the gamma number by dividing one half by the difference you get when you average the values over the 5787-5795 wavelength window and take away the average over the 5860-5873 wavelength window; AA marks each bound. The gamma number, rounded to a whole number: -17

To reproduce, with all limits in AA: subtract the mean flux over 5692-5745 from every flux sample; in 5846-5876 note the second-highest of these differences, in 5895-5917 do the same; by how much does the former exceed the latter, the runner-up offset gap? 0.030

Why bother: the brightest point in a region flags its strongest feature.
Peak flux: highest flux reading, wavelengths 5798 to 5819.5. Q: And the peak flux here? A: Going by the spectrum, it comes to 1.06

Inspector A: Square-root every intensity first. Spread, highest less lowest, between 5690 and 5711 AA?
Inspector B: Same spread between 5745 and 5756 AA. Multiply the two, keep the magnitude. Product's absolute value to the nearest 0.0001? 0.0048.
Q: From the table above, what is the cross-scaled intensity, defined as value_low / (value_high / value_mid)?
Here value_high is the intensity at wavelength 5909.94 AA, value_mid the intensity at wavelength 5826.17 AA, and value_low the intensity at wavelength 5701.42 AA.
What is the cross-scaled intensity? 0.918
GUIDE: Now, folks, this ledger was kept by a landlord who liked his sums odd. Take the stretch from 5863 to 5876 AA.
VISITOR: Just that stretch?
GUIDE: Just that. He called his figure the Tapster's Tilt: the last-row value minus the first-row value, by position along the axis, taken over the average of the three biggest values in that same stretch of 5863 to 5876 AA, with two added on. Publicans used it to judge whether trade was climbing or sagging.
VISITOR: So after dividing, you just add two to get 2.13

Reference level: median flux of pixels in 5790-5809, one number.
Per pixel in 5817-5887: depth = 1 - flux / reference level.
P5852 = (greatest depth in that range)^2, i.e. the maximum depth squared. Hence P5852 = 0.0005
